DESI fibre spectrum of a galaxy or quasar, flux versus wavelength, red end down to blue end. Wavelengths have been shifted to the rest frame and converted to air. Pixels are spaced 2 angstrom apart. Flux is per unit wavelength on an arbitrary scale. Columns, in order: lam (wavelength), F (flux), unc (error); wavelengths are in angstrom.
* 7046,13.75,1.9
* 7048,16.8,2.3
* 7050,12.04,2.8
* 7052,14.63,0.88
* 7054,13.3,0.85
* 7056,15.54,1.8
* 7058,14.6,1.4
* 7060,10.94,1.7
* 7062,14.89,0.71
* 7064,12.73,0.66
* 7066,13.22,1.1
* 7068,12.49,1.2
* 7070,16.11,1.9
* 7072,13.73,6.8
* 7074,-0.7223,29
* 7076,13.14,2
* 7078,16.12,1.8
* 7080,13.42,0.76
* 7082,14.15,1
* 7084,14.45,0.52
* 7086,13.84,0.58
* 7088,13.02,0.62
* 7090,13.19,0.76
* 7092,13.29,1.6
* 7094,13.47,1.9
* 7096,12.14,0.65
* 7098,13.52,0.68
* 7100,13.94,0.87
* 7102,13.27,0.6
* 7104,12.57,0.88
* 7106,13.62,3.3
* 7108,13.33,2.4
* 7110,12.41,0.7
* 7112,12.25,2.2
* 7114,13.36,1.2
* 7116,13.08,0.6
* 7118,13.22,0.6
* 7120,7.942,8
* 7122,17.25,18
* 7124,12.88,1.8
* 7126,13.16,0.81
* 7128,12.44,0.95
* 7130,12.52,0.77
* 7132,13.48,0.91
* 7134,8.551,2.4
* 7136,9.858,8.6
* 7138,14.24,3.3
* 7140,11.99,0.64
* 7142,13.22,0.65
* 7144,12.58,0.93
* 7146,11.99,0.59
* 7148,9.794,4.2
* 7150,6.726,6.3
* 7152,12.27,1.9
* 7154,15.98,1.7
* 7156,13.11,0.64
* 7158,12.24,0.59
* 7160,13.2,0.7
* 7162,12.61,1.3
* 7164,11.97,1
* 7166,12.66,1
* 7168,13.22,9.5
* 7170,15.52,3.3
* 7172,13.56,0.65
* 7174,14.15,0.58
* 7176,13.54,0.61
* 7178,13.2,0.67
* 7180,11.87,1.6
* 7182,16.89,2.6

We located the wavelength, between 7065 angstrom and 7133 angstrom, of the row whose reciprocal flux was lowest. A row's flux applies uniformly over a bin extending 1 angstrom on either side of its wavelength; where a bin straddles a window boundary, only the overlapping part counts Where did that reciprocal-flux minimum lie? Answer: 7074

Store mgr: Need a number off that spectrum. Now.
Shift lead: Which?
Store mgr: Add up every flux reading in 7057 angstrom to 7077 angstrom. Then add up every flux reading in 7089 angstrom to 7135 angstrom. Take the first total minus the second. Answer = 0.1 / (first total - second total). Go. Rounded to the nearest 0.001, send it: -0.001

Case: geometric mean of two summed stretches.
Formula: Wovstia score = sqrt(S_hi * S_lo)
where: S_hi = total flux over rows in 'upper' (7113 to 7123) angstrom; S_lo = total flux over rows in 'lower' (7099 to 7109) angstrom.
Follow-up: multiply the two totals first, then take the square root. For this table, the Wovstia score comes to 65.8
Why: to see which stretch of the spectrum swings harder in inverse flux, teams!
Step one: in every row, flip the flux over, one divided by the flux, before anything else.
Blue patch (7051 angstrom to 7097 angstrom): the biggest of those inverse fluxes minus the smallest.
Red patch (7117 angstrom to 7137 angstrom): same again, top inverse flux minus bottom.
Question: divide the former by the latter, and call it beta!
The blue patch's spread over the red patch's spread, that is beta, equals 22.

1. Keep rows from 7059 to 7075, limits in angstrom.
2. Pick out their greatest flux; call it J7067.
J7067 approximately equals 16.11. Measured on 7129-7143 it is 14.24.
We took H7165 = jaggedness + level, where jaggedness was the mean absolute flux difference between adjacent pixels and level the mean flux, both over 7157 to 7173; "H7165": 14.2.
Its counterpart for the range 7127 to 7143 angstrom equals 14.2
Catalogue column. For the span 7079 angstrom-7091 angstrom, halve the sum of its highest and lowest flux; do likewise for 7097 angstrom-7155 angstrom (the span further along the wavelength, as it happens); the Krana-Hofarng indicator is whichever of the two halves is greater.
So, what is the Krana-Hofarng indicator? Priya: 13.7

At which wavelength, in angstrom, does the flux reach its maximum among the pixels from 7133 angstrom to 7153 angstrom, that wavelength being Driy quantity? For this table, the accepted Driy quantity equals 7138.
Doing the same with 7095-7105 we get 7100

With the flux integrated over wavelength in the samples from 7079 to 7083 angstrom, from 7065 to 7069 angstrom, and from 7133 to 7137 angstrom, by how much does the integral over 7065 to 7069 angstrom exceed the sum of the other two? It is -41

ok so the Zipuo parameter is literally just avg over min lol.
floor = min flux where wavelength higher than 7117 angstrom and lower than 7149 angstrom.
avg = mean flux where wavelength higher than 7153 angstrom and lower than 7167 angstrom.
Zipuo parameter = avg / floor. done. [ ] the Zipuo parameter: 1.7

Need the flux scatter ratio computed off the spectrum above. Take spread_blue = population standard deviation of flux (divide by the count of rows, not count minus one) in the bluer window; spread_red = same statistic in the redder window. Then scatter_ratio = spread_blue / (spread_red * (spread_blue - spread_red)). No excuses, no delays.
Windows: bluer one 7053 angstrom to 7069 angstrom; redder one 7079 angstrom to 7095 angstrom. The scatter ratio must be 3.2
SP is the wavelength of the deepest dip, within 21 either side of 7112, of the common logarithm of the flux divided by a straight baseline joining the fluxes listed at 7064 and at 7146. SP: 7120 angstrom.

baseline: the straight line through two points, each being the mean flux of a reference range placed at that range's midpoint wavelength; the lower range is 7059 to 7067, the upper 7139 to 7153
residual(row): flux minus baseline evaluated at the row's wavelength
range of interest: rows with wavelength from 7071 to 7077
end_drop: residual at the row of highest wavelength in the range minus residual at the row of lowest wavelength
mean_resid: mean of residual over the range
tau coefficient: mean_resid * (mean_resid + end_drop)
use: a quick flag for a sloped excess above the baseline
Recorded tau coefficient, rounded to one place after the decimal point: 18.0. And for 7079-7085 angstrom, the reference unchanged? 3.7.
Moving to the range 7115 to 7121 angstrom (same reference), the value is 2.1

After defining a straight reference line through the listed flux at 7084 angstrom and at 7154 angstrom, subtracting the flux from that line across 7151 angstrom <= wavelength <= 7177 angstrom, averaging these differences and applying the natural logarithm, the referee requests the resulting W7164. 1.0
